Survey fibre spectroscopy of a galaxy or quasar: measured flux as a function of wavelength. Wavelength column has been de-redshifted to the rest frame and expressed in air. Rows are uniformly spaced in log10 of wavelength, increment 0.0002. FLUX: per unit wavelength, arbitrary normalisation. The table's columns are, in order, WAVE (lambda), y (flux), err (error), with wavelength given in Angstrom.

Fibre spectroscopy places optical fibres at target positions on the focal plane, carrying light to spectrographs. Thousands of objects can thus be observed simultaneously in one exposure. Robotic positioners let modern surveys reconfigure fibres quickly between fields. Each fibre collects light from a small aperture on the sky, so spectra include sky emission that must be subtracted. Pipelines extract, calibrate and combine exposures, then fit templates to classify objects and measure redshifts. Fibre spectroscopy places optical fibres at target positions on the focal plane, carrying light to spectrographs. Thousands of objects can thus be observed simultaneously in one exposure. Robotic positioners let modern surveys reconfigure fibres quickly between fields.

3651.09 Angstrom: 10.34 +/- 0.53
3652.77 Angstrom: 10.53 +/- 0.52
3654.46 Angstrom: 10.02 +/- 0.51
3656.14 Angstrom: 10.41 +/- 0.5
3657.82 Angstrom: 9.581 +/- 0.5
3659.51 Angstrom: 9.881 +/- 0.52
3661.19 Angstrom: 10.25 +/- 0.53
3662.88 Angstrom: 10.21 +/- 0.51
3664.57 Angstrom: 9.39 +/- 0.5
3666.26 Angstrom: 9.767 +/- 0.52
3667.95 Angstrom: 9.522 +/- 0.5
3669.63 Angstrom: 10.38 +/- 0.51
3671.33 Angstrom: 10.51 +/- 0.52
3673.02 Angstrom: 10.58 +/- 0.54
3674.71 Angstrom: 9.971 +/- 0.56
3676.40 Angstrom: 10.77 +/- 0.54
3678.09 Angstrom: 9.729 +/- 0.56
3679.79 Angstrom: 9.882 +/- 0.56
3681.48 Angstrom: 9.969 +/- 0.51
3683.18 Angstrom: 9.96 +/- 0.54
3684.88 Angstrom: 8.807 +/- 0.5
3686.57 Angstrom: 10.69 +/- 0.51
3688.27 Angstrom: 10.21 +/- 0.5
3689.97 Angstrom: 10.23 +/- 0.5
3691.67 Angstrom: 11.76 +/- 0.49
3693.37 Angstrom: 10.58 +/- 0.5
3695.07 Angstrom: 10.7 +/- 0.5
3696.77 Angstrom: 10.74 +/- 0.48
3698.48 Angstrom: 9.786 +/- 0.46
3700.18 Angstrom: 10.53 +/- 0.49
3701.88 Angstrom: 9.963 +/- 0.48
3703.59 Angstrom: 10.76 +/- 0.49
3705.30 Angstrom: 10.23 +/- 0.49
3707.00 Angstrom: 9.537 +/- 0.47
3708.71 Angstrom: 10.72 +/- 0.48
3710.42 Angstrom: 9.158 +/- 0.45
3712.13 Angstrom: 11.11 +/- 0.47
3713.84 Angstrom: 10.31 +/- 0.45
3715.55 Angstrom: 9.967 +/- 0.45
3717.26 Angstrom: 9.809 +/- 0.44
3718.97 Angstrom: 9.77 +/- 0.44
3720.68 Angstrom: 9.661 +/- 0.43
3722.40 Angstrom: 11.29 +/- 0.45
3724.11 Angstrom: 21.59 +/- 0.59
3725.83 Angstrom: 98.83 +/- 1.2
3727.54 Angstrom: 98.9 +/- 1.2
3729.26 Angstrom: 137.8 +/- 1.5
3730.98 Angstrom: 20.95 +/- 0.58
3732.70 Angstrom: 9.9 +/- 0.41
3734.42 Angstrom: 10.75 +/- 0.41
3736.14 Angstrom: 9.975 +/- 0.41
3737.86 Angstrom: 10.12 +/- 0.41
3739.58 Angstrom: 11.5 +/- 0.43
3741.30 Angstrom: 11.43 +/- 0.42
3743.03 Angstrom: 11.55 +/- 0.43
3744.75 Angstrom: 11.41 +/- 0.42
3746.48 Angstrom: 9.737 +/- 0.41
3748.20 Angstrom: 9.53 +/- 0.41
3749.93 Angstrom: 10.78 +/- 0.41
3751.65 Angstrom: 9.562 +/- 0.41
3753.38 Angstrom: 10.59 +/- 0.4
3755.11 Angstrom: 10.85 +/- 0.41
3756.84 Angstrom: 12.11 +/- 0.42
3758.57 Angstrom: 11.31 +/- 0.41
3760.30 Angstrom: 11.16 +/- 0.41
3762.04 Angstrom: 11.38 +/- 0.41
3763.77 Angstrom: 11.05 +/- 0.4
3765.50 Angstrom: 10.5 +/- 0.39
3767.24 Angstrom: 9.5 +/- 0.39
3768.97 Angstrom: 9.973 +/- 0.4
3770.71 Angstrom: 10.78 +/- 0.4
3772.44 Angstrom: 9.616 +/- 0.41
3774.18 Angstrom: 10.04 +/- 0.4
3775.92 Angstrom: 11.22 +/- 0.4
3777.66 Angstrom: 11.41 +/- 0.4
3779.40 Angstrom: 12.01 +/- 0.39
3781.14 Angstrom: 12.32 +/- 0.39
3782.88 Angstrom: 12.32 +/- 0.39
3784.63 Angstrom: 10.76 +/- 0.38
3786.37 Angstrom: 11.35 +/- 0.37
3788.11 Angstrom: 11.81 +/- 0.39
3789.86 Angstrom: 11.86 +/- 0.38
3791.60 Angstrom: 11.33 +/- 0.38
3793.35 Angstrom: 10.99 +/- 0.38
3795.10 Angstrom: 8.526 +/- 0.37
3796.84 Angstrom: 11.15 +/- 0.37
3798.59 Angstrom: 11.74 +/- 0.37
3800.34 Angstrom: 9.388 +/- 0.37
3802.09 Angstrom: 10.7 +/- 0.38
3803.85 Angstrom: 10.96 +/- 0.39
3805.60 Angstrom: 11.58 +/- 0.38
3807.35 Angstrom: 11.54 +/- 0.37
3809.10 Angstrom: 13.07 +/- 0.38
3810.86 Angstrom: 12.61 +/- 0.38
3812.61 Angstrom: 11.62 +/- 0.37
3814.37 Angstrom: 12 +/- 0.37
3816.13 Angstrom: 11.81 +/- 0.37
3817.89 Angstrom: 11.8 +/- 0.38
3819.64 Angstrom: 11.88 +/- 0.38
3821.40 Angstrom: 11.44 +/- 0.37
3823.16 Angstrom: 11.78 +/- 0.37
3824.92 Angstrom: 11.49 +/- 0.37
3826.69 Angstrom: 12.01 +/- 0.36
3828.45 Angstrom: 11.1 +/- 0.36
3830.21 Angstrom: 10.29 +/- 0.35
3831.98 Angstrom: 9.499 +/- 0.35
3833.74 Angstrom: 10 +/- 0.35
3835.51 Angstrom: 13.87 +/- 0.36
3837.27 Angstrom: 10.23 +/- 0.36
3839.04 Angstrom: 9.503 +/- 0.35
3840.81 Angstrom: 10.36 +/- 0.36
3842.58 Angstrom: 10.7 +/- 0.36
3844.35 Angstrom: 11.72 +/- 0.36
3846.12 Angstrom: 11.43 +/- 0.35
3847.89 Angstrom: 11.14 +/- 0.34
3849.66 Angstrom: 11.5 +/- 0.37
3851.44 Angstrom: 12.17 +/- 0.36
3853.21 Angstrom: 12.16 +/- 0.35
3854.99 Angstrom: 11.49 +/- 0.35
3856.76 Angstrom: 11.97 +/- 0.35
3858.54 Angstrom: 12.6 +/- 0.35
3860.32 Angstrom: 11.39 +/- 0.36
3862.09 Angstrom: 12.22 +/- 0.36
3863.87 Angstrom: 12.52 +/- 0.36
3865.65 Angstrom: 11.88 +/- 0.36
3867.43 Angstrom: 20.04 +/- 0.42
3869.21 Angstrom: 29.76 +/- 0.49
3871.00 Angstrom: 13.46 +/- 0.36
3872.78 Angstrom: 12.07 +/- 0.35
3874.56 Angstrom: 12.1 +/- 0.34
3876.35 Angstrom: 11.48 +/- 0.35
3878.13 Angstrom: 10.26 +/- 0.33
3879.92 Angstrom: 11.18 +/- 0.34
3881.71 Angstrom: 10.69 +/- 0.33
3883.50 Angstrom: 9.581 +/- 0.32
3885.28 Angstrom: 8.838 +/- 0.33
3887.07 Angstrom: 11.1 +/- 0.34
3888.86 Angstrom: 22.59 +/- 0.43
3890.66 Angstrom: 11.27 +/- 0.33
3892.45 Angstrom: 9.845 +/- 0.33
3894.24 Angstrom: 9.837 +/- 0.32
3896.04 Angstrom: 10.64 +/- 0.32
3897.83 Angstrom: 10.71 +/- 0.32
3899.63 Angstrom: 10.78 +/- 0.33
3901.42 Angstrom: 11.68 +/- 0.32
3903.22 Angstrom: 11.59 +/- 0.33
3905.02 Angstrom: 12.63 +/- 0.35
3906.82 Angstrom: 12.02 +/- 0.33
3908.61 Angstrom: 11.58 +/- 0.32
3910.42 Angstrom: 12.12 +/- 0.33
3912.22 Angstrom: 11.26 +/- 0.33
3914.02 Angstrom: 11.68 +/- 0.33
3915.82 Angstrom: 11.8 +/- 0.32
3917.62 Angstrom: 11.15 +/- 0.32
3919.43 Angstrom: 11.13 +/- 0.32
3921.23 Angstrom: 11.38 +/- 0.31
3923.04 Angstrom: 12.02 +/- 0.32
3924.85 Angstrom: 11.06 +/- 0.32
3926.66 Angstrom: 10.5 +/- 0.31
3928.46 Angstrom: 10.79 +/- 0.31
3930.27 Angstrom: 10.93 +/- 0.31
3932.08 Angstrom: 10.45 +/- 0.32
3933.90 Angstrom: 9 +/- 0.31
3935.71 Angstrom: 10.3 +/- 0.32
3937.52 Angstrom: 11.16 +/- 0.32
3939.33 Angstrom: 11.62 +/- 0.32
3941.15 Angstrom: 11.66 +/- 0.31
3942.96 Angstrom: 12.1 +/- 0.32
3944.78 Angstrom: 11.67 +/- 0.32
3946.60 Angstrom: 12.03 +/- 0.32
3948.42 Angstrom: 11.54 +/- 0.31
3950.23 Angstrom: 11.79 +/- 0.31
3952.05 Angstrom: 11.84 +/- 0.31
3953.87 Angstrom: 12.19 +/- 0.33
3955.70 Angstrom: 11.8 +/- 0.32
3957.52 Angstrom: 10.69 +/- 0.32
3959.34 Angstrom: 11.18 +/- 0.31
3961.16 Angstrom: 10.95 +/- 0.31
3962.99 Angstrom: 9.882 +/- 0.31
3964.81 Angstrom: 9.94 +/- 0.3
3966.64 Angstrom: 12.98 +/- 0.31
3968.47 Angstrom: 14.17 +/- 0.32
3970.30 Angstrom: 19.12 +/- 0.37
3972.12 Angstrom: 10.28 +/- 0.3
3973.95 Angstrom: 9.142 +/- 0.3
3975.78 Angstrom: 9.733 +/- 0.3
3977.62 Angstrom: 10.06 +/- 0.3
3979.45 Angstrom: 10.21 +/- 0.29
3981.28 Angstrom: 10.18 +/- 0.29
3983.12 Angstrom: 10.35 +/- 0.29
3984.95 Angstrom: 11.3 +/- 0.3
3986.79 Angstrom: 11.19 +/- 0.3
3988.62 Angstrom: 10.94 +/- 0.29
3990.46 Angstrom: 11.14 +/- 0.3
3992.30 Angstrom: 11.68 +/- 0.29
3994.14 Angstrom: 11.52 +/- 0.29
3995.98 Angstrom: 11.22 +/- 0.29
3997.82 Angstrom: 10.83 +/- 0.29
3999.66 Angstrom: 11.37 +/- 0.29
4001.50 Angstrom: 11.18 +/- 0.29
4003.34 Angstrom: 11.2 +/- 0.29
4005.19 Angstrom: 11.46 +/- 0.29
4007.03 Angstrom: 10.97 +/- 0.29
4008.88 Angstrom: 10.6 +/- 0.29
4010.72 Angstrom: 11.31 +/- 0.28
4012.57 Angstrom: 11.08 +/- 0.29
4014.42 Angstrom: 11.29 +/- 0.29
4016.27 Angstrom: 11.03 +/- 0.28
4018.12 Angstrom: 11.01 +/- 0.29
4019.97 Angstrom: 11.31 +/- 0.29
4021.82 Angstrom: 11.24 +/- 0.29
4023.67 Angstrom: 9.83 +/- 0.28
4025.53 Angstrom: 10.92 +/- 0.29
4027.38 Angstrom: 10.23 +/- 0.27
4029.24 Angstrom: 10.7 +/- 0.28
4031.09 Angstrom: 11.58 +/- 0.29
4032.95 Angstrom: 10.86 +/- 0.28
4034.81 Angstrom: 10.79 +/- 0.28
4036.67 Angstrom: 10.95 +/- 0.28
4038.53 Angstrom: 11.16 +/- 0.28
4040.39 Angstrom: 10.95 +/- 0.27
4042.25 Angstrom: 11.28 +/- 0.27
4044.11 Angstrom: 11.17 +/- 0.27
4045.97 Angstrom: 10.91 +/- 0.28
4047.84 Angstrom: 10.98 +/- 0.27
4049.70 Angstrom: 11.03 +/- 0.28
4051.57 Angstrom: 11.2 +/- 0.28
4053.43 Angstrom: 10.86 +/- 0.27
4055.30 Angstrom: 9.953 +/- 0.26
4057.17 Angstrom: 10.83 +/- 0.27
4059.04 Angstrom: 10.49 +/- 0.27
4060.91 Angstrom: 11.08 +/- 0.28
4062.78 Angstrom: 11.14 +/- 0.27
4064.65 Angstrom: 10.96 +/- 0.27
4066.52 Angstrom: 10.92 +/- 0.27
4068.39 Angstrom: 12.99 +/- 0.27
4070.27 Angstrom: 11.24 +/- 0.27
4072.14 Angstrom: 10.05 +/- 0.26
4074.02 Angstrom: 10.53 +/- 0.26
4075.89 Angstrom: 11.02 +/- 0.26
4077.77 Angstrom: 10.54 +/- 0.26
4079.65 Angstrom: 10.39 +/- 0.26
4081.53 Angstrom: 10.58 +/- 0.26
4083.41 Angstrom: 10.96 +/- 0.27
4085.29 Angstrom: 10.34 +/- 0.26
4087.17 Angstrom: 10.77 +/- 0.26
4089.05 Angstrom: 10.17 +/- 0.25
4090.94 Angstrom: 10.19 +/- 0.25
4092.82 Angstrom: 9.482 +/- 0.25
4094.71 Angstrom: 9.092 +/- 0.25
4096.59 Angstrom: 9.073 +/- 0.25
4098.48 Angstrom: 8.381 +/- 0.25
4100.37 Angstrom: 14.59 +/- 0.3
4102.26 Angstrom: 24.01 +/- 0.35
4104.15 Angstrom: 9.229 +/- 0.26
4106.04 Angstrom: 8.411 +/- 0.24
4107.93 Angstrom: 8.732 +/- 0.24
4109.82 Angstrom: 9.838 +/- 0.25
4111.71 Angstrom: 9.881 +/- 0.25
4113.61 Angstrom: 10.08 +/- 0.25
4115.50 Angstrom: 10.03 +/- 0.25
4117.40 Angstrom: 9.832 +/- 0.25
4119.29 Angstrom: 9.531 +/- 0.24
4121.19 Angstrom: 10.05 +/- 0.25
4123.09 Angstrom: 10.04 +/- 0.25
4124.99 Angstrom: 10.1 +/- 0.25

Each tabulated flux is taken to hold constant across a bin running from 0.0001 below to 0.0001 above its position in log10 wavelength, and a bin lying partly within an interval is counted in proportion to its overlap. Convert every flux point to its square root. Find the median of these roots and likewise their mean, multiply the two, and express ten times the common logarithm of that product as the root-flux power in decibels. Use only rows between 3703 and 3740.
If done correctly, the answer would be 11.5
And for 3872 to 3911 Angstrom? 10.5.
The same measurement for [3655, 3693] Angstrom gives 10.0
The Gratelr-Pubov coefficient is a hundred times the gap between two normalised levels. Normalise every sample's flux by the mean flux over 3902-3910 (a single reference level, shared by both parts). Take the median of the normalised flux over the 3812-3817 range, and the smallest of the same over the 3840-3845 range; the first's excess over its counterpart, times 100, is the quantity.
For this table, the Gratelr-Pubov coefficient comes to 12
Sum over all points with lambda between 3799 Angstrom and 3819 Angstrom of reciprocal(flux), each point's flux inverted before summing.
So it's 0.96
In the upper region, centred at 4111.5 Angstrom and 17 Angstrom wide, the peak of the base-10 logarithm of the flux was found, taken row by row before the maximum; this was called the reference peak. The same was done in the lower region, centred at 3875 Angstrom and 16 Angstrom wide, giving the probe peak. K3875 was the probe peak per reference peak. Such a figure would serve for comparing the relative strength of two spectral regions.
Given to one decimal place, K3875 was 1.5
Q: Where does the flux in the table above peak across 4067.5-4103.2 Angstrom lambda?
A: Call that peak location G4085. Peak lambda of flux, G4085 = 4102.26 Angstrom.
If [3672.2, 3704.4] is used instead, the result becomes 3691.67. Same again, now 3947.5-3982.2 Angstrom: 3970.30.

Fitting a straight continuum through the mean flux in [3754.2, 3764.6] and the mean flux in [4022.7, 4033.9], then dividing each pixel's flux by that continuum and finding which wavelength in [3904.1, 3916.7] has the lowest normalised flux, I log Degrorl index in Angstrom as 3912.22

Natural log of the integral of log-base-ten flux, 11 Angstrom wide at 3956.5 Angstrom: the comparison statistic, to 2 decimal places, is 2.45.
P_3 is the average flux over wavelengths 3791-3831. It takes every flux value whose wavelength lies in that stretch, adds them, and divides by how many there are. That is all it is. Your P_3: 11.3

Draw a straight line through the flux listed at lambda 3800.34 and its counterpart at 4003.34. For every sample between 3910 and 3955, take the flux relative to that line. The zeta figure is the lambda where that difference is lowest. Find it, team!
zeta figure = 3933.90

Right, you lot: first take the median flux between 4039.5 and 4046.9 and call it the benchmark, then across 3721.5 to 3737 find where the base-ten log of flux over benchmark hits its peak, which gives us 3729.26 Angstrom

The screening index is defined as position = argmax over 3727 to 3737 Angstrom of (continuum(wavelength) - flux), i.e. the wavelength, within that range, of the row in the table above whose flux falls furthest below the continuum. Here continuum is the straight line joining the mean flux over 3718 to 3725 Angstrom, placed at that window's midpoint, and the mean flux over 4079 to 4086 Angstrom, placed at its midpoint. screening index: 3732.70 Angstrom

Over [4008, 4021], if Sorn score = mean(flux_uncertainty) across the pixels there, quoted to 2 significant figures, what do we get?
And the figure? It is 0.29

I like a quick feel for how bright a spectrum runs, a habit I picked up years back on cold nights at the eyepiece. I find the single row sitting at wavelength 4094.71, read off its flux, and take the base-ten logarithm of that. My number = 0.96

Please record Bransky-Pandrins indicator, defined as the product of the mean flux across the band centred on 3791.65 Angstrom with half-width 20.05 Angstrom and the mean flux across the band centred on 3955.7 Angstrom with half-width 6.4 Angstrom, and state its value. 129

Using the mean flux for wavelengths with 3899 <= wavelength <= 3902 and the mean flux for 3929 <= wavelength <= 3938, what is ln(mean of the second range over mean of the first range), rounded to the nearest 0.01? -0.08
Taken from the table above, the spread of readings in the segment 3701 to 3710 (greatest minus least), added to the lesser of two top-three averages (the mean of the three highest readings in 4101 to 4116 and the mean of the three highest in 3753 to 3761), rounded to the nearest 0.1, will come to 12.7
